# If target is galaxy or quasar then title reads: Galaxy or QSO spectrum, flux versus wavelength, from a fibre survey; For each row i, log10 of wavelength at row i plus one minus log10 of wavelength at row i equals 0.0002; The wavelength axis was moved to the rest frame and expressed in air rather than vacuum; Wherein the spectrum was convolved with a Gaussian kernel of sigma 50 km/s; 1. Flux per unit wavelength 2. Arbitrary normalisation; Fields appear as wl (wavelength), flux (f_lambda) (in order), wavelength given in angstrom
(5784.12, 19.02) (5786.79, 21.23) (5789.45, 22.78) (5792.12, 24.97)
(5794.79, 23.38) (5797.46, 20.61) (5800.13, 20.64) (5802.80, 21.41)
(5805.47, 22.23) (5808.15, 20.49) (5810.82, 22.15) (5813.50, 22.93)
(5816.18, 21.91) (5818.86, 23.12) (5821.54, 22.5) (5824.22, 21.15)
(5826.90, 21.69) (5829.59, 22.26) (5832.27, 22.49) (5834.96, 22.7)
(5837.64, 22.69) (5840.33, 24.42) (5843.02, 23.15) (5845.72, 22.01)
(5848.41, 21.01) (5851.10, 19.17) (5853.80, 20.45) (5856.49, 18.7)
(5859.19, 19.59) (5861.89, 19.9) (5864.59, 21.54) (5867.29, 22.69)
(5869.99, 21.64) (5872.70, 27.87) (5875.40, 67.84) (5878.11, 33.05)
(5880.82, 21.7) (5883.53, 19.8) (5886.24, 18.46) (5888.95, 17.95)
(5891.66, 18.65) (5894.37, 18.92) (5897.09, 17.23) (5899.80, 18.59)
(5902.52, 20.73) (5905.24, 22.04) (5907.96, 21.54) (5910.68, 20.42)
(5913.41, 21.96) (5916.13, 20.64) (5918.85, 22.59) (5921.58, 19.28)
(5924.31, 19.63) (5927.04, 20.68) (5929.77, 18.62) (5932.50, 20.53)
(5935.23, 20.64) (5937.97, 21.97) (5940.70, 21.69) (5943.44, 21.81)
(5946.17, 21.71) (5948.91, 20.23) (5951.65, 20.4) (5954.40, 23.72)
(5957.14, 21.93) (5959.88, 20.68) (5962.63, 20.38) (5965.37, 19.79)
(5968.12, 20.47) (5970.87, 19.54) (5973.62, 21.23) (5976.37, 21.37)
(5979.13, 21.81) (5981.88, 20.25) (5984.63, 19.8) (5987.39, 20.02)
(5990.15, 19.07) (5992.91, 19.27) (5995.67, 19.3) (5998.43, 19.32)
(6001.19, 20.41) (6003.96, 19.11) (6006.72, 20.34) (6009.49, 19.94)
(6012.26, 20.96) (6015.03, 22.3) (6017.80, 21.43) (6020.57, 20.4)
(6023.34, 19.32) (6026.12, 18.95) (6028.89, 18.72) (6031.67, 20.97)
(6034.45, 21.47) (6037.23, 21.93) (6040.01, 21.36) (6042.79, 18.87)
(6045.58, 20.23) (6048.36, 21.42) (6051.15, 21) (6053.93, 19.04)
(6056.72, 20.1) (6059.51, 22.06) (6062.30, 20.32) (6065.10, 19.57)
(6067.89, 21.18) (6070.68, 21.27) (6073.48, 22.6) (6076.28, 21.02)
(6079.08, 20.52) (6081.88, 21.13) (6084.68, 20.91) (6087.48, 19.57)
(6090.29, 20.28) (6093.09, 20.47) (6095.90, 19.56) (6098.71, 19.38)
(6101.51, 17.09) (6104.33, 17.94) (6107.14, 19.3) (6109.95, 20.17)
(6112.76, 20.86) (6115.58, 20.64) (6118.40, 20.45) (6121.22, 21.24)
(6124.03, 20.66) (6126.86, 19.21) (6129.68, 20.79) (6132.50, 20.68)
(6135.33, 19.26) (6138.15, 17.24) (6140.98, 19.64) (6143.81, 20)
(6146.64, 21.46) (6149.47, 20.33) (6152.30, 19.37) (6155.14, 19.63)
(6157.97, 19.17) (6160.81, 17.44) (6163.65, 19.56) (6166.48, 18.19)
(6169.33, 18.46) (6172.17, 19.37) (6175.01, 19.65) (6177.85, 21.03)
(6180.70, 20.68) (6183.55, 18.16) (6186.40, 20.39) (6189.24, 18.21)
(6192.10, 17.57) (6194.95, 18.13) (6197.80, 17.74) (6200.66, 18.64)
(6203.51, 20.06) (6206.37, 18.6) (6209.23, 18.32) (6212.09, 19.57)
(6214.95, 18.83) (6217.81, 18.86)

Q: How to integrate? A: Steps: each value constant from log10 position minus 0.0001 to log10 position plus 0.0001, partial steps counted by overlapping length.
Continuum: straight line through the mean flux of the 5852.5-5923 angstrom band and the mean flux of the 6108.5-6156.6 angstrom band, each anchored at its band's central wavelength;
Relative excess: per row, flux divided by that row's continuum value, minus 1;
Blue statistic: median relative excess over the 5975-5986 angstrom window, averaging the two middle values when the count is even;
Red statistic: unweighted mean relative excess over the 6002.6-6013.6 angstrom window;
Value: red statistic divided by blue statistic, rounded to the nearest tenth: 1.4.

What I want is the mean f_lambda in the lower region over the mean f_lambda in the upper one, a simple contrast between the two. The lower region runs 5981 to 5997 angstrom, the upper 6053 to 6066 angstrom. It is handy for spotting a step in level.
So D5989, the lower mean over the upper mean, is 0.97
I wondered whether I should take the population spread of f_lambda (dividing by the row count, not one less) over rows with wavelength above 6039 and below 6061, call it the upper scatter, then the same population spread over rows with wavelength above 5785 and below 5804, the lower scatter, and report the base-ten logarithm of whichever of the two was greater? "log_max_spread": 0.18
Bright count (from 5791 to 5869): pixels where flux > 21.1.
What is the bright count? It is 20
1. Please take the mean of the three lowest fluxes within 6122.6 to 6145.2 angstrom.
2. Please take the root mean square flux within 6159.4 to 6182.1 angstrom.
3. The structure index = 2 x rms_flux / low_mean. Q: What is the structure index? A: 2.08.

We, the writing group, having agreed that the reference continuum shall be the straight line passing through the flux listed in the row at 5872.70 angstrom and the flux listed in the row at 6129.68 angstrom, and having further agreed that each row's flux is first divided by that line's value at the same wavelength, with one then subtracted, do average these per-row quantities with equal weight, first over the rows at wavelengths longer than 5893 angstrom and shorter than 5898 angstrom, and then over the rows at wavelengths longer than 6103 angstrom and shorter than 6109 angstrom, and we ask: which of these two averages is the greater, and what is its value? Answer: -0.13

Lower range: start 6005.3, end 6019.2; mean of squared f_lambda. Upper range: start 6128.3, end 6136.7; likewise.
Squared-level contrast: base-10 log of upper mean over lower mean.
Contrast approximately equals -0.03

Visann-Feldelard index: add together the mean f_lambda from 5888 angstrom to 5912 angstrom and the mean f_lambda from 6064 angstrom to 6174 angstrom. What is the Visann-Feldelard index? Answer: 39.5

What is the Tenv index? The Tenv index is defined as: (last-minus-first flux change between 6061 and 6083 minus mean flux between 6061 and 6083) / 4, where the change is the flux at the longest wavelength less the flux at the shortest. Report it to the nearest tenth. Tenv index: -5.0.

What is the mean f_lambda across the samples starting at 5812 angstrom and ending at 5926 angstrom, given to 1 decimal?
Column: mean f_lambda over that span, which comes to 22.5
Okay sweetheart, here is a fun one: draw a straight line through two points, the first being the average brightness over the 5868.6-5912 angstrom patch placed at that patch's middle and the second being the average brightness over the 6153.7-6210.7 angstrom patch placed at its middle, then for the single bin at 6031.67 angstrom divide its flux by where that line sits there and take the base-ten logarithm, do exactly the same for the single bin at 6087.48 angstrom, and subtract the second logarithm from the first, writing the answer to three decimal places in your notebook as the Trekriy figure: 0.010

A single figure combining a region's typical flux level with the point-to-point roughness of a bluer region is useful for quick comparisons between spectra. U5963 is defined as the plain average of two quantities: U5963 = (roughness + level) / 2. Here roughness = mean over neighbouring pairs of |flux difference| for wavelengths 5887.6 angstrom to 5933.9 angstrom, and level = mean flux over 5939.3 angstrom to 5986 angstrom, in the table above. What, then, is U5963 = 11.20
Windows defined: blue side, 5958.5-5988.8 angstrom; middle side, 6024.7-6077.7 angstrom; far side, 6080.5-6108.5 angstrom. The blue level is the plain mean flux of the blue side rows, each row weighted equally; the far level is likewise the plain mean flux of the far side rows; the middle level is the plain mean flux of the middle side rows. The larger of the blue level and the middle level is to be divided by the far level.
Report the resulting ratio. 1.05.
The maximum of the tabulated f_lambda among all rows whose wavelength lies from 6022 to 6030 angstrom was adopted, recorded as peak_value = 19.32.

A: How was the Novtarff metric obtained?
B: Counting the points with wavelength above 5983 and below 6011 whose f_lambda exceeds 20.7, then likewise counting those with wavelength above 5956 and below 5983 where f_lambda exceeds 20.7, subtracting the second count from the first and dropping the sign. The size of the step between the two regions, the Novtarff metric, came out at 4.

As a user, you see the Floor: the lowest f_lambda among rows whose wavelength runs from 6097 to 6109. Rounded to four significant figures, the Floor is 17.09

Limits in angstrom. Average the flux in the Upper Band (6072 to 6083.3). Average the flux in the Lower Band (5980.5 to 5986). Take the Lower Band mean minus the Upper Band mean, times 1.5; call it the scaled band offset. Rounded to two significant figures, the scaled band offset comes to -1.9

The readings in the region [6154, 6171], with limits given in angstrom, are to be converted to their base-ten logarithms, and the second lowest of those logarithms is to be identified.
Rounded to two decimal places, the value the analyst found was 1.26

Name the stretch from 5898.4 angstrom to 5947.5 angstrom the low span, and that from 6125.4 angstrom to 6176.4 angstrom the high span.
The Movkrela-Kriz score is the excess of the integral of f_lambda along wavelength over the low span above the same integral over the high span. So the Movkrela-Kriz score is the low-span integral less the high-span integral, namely 33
